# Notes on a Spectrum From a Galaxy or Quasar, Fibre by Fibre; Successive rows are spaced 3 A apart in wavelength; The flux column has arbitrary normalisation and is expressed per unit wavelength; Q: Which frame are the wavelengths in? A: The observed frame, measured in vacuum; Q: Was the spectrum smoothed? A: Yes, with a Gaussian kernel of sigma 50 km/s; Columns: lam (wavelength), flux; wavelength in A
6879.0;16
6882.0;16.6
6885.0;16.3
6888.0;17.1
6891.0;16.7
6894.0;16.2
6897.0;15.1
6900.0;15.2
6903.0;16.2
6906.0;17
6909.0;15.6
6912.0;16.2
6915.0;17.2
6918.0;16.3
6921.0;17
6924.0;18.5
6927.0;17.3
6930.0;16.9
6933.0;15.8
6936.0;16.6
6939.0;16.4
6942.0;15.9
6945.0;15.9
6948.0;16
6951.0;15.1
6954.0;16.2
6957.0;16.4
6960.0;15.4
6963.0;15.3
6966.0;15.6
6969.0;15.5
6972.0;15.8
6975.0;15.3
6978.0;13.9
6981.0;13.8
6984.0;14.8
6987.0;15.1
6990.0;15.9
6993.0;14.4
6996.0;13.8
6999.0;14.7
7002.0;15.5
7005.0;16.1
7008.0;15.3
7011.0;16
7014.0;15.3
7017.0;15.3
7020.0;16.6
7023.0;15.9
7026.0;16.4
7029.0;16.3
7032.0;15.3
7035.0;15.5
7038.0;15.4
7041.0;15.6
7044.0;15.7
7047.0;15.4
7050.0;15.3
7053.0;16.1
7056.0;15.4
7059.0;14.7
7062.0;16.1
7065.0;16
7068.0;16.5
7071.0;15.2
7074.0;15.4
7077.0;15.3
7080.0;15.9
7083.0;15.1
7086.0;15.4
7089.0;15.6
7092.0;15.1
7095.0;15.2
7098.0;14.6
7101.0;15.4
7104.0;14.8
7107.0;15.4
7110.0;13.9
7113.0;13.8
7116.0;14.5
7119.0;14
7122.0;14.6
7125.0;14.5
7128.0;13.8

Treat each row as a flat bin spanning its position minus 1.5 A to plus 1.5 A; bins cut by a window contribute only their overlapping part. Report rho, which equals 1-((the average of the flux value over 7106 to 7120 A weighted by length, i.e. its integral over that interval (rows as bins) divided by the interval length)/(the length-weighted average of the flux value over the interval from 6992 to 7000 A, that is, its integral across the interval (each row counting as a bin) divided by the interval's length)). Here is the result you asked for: -0.002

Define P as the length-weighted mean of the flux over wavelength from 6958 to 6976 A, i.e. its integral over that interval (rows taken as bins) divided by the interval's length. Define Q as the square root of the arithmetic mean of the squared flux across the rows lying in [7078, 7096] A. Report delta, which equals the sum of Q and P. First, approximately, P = 15.5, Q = 15.4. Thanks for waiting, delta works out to 30.9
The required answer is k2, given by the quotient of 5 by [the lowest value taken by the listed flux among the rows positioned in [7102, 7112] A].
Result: 0.360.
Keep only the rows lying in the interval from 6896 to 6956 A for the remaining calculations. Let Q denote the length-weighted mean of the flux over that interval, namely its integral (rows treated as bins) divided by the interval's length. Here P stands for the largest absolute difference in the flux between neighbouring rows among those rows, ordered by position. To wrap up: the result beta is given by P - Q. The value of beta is -14.8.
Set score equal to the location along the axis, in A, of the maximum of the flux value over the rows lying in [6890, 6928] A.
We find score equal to 6924.0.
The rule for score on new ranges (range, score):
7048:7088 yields 7068.0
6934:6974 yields 6936.0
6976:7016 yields 7005.0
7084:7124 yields 7089.0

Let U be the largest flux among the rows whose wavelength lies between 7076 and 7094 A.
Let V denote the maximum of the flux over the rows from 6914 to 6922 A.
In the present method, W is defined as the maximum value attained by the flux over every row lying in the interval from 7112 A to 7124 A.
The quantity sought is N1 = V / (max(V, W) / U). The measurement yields 15.9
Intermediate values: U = 15.9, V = 17.2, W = 14.6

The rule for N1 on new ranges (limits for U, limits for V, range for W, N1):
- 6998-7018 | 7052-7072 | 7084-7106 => 16.1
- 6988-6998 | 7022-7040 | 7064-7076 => 15.8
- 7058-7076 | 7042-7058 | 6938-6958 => 16.2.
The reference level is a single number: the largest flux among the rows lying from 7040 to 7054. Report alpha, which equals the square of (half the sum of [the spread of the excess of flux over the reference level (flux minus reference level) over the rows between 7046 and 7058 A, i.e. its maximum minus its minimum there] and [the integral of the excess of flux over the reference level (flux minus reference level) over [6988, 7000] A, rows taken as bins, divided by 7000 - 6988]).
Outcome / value 0.09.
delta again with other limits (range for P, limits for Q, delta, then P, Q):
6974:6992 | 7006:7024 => 30.5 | 14.8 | 15.7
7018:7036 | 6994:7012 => 31.2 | 16.0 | 15.3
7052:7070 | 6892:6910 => 31.7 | 15.8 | 15.9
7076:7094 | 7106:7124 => 29.8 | 15.4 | 14.4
